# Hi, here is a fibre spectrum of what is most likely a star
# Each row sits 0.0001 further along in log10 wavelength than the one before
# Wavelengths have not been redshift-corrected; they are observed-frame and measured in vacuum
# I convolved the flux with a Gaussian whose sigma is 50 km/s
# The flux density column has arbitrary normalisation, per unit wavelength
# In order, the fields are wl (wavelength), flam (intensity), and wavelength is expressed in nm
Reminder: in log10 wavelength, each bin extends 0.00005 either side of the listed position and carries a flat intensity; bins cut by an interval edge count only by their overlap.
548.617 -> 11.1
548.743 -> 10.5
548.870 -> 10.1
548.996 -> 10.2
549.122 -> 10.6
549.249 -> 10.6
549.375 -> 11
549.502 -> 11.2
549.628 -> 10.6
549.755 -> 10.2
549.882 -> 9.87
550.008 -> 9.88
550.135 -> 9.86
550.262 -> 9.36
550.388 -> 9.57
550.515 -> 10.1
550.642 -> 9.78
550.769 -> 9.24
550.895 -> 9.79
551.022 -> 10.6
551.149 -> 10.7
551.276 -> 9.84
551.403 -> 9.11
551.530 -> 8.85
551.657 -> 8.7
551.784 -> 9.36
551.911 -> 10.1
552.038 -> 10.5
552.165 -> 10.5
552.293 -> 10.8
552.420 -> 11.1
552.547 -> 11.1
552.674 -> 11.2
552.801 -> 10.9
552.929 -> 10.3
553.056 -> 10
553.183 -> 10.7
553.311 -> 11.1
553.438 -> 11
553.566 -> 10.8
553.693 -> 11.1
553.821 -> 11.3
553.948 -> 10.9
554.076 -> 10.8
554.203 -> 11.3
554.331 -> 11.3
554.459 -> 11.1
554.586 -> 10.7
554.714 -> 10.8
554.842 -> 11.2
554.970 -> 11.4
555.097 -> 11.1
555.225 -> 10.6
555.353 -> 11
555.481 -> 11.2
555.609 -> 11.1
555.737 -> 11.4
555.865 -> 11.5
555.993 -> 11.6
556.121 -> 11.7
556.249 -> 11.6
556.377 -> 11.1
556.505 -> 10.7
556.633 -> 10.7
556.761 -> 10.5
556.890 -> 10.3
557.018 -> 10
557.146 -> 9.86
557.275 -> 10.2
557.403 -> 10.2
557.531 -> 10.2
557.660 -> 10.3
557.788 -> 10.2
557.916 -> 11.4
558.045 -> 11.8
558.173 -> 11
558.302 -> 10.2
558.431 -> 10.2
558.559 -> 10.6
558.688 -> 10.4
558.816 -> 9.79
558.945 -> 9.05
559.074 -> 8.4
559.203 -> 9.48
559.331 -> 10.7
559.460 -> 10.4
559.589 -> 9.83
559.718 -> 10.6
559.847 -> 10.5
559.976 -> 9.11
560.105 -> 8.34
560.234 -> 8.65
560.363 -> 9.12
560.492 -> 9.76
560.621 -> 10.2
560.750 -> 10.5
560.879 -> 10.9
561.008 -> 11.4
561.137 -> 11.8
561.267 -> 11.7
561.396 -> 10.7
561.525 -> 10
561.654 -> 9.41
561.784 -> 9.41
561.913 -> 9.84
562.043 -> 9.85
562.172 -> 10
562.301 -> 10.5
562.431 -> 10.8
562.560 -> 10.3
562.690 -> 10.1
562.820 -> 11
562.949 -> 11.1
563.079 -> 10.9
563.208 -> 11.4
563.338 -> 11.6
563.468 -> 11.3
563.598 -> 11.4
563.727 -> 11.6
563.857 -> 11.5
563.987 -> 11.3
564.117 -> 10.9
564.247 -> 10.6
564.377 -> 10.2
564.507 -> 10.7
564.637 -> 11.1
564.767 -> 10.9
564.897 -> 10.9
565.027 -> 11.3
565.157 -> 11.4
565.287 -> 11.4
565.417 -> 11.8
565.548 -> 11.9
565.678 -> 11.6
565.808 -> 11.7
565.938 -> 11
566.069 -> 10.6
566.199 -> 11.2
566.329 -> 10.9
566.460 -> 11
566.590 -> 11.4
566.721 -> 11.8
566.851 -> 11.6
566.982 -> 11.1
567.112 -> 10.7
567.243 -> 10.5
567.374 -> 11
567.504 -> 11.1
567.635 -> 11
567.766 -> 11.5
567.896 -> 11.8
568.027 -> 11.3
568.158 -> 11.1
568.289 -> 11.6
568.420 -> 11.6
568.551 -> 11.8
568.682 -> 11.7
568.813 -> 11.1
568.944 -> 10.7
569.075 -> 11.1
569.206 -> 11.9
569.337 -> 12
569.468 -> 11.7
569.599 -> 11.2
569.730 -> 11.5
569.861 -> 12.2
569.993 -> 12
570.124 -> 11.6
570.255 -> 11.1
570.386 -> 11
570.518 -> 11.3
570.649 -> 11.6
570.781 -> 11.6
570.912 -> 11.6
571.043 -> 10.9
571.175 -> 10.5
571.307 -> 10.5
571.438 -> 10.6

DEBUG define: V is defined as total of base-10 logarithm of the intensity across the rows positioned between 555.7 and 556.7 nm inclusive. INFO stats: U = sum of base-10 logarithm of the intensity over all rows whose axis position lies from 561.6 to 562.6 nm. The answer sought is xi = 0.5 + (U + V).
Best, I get 16.9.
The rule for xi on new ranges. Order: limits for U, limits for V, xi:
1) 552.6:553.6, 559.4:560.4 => 16.6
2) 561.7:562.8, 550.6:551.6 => 16.4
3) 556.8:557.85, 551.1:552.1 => 16.4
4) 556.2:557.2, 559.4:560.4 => 16.5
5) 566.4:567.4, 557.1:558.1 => 17.0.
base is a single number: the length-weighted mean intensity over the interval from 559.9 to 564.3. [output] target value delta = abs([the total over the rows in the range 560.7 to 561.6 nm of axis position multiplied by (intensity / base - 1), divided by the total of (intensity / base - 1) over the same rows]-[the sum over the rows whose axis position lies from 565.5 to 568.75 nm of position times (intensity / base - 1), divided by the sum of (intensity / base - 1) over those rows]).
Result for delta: 6.11 nm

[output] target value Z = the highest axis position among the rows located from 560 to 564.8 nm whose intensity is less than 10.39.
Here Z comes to 564.377 nm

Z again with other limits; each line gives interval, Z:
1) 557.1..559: 558.945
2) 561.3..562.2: 562.172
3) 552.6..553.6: 553.056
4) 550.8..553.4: 553.056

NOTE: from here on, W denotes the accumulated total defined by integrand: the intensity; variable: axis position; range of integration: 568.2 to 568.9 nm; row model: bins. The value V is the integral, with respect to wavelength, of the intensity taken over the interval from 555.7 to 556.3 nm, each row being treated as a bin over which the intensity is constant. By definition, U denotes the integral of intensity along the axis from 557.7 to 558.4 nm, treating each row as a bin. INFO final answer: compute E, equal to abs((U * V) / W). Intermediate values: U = 7.6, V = 6.9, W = 8.1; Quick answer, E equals 6.6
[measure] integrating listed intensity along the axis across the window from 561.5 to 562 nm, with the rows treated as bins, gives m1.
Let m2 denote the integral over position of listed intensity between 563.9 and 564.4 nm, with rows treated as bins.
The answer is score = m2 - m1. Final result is 0.6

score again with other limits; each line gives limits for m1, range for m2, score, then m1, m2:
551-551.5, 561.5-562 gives -0.1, 4.97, 4.8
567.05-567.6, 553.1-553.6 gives -0.5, 5.95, 5.4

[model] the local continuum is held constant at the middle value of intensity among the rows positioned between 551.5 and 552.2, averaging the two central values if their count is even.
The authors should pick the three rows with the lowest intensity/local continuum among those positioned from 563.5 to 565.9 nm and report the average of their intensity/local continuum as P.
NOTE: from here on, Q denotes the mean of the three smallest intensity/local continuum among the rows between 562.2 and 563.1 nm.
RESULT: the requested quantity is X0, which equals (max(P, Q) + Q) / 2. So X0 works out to 1.07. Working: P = 1.08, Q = 1.06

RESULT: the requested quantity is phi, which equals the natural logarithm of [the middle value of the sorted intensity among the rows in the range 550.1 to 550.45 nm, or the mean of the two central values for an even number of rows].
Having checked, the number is 2.26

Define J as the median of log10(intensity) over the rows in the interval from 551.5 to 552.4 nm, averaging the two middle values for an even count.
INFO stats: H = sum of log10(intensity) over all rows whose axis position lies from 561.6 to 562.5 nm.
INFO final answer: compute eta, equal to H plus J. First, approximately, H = 6.99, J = 1.00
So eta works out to 7.99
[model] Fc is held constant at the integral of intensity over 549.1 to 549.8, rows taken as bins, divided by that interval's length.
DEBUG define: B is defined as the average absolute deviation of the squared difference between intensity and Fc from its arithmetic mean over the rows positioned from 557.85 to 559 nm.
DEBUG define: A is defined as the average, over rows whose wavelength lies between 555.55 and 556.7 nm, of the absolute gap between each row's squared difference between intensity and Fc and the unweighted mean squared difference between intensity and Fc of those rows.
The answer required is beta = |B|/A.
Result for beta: 1.9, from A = 0.32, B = 0.62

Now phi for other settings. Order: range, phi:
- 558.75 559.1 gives 2.20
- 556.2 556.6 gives 2.41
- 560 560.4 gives 2.16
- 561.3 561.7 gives 2.30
